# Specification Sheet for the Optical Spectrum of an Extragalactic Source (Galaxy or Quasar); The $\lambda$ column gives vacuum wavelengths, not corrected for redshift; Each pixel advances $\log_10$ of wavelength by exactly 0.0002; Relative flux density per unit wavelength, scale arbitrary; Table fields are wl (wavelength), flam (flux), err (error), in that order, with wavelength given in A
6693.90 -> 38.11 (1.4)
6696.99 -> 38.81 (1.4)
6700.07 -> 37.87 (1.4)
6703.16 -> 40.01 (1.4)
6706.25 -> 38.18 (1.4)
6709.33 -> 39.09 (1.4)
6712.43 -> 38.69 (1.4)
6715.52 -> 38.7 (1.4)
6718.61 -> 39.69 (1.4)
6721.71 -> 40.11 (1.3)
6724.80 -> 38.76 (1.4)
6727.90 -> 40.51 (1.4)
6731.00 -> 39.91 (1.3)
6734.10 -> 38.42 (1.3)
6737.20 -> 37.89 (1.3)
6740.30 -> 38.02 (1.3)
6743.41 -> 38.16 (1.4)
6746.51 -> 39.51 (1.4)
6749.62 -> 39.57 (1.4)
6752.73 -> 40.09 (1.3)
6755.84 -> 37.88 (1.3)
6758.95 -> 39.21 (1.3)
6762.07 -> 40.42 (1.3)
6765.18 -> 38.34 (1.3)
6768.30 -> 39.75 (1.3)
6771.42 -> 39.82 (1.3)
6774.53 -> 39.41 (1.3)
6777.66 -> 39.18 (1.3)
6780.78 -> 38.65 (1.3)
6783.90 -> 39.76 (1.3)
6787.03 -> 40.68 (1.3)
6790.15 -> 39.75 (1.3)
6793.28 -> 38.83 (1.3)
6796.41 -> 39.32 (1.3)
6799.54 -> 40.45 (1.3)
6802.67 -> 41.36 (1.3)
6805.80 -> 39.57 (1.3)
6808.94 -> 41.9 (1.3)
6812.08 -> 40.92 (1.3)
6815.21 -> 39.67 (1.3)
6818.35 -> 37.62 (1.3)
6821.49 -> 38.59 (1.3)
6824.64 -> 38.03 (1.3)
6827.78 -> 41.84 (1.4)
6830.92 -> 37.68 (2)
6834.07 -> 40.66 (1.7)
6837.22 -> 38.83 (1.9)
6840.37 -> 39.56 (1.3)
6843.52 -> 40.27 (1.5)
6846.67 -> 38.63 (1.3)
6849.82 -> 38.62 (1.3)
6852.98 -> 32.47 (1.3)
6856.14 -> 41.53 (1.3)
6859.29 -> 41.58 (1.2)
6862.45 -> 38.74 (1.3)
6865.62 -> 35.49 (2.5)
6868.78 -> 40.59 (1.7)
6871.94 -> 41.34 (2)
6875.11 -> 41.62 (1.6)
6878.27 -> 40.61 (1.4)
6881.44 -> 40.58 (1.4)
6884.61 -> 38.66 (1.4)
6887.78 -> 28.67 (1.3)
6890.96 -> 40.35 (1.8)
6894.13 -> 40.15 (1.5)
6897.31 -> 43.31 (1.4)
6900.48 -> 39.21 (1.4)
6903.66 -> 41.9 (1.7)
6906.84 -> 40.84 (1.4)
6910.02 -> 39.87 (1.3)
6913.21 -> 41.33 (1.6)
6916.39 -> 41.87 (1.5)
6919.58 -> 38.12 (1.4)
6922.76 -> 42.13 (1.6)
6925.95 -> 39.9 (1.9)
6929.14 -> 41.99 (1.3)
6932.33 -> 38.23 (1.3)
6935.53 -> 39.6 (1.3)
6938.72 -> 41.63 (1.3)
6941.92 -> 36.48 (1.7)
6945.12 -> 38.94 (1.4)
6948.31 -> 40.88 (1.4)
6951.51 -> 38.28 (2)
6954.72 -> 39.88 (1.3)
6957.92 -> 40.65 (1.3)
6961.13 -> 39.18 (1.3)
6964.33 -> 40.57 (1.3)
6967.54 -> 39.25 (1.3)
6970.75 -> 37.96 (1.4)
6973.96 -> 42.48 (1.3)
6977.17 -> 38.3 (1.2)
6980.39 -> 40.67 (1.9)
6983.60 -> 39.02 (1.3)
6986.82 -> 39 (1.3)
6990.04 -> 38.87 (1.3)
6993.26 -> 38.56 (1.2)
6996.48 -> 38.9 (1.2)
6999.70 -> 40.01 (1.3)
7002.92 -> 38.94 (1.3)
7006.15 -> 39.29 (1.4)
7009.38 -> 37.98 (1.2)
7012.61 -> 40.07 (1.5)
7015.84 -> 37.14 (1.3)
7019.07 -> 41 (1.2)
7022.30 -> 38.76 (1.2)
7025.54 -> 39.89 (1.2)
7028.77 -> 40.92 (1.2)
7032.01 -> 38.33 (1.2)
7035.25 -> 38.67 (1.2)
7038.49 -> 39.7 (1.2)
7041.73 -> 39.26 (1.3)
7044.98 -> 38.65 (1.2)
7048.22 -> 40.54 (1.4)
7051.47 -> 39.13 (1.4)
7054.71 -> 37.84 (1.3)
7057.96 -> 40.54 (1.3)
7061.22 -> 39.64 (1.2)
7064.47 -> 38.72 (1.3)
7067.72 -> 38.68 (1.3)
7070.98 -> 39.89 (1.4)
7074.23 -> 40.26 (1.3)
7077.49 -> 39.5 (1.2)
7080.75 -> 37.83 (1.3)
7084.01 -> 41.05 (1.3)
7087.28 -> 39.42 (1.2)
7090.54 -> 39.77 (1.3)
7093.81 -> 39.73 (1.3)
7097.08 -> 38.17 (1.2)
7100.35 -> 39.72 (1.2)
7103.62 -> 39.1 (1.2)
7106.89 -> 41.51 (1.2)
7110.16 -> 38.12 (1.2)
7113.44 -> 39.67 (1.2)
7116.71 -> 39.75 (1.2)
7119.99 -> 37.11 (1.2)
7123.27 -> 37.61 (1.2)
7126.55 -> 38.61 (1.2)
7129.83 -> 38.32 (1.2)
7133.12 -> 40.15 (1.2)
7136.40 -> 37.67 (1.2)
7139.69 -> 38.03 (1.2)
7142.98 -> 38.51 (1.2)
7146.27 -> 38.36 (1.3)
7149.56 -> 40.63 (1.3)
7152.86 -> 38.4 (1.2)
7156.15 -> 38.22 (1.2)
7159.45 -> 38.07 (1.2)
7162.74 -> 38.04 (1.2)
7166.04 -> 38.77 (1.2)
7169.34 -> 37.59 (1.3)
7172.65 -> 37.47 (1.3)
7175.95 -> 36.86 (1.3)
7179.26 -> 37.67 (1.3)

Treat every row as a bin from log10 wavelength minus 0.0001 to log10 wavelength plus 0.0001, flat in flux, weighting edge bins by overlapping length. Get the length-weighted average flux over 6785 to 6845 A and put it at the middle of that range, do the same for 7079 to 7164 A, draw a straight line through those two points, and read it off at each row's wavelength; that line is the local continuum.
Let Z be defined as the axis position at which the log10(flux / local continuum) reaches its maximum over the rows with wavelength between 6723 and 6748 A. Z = 6727.90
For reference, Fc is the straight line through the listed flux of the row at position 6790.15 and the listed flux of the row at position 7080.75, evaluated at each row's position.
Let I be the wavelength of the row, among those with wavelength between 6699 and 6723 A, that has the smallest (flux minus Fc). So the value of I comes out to 6700.07 A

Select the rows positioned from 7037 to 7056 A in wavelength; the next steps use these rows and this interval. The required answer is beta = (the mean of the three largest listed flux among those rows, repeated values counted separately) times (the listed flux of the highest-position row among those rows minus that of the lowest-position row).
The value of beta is -74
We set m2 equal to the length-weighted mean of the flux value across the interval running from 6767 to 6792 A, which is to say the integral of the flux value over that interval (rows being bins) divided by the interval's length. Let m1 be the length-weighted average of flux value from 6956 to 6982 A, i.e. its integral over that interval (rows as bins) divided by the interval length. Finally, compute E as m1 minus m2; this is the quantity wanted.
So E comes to 0.27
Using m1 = 39.9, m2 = 39.6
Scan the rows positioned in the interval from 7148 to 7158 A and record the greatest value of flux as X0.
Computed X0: 40.63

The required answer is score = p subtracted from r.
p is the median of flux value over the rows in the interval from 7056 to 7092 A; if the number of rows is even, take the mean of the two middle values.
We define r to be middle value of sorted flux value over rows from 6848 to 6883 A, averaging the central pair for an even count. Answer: 0.95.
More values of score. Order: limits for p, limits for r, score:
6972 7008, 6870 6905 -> 1.58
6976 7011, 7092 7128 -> 0.16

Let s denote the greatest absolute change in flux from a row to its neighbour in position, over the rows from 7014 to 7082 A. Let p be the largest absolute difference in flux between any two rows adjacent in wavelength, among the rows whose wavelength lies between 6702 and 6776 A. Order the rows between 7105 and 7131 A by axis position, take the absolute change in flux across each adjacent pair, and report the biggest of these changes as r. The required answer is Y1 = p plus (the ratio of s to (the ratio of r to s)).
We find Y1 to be 7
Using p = 2.2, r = 3.4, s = 4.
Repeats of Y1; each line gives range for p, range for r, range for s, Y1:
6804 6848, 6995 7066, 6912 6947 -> 11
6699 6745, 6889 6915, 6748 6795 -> 3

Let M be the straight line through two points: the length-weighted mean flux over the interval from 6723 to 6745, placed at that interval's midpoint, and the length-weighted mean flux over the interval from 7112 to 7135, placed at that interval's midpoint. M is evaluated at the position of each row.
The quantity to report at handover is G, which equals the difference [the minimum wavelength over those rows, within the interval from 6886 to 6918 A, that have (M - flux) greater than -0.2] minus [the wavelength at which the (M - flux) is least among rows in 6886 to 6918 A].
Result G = -9.5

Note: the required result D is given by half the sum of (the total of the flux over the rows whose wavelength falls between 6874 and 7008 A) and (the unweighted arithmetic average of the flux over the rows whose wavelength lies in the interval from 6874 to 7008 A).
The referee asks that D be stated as 853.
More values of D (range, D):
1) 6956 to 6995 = 257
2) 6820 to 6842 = 157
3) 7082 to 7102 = 139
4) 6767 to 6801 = 238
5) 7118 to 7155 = 231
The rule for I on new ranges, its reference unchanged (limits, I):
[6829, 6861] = 6852.98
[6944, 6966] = 6951.51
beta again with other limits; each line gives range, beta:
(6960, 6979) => -36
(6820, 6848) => 2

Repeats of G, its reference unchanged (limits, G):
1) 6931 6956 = -6.4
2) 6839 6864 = -12.6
